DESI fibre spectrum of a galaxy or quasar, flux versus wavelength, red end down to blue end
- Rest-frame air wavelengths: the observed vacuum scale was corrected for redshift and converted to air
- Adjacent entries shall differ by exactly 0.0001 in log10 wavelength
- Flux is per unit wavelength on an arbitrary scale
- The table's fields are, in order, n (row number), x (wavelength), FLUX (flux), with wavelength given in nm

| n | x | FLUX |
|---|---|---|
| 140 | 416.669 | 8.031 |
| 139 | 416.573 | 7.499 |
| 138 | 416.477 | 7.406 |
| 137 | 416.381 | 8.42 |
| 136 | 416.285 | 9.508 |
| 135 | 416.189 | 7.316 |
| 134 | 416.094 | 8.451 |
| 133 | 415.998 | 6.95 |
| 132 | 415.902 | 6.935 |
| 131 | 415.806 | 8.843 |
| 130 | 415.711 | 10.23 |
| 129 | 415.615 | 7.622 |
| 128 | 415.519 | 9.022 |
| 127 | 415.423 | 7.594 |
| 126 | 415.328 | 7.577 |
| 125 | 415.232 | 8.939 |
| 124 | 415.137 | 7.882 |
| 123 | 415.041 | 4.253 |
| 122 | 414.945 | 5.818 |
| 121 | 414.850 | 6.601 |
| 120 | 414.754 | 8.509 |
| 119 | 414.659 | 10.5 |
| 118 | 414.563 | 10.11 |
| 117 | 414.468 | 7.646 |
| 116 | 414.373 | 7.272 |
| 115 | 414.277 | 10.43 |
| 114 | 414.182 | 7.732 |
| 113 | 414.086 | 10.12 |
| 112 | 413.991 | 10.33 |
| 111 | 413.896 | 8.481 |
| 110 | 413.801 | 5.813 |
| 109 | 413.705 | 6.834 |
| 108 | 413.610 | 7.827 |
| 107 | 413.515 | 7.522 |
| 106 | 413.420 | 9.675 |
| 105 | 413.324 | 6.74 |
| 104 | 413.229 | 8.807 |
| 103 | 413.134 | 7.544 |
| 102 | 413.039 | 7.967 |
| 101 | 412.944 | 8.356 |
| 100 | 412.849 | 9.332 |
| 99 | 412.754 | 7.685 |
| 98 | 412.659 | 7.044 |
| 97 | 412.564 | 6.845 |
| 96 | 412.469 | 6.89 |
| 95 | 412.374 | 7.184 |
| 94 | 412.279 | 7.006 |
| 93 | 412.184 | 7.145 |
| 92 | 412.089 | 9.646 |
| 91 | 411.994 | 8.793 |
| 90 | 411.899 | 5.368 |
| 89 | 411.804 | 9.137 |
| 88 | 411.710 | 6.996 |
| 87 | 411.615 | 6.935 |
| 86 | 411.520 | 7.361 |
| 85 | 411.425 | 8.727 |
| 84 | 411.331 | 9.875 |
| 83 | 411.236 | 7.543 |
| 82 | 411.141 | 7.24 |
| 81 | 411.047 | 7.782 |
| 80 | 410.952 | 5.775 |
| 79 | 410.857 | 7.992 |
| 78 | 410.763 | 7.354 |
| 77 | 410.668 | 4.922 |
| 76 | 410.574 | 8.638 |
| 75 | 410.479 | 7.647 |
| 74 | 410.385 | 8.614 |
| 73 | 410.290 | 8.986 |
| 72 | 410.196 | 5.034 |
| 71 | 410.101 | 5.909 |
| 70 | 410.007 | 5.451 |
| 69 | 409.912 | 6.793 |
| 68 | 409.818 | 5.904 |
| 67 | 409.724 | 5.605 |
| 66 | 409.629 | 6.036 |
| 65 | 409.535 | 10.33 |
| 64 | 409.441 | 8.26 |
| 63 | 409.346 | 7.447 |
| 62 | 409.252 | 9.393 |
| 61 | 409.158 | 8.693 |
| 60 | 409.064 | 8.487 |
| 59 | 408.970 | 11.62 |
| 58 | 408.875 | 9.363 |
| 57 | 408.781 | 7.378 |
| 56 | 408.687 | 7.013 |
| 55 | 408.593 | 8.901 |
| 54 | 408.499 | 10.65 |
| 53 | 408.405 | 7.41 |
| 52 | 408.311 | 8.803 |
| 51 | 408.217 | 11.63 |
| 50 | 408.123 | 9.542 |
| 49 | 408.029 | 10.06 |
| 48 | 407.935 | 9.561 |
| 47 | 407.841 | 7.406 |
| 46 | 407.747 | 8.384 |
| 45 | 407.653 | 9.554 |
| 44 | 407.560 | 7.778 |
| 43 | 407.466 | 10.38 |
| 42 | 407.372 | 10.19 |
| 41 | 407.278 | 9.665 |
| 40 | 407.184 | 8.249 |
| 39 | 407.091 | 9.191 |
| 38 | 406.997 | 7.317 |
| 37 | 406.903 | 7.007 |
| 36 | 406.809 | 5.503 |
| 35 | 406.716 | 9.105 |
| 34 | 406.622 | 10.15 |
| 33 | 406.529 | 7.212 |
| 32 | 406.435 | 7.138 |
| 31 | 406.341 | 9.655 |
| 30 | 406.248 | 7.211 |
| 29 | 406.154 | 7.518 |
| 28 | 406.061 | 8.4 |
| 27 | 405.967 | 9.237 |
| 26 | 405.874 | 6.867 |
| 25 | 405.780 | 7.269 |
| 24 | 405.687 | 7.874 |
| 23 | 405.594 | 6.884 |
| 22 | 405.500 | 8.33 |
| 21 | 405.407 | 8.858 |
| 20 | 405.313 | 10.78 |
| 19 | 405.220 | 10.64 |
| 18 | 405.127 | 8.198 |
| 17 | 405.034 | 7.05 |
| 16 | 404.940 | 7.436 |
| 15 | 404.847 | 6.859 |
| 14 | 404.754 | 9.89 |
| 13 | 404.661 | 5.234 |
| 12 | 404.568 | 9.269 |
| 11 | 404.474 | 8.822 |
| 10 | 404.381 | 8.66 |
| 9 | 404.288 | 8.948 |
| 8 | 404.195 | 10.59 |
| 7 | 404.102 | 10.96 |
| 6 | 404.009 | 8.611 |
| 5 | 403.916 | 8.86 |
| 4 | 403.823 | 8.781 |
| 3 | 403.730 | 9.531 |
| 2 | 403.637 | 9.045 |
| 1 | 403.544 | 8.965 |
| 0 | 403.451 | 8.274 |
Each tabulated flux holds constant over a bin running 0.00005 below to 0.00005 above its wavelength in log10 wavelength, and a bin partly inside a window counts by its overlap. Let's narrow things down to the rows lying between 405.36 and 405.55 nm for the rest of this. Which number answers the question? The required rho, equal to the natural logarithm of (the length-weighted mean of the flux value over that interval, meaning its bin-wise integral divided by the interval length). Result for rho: 2.15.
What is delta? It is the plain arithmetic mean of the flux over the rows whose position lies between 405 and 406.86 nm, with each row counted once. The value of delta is 8.19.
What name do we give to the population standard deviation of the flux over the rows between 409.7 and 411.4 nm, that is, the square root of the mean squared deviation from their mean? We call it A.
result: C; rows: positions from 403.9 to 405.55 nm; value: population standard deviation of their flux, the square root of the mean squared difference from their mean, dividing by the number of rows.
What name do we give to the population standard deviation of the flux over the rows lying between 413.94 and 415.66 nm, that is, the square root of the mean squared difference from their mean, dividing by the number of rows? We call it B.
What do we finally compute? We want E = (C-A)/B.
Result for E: 0.03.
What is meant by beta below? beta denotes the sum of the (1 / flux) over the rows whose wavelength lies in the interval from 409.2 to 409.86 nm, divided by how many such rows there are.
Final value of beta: 0.139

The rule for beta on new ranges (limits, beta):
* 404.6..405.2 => 0.139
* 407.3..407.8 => 0.109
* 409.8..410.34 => 0.163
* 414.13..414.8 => 0.115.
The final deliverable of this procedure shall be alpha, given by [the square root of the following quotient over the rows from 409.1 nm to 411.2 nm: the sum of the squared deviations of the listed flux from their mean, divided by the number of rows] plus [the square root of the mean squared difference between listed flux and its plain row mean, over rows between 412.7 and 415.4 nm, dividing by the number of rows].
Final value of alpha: 2.99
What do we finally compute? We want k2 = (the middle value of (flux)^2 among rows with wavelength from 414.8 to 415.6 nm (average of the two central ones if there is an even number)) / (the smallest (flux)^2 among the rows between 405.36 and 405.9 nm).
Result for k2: 1.2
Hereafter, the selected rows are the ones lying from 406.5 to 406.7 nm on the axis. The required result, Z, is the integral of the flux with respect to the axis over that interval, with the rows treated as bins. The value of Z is 1.78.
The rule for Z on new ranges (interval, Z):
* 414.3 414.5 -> 1.56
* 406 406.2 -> 1.61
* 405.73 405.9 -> 1.21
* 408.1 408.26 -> 1.71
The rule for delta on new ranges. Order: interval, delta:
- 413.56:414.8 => 8.58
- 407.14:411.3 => 8.17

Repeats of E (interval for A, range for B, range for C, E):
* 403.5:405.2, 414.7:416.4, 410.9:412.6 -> -0.09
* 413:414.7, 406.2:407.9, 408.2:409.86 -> 0.26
